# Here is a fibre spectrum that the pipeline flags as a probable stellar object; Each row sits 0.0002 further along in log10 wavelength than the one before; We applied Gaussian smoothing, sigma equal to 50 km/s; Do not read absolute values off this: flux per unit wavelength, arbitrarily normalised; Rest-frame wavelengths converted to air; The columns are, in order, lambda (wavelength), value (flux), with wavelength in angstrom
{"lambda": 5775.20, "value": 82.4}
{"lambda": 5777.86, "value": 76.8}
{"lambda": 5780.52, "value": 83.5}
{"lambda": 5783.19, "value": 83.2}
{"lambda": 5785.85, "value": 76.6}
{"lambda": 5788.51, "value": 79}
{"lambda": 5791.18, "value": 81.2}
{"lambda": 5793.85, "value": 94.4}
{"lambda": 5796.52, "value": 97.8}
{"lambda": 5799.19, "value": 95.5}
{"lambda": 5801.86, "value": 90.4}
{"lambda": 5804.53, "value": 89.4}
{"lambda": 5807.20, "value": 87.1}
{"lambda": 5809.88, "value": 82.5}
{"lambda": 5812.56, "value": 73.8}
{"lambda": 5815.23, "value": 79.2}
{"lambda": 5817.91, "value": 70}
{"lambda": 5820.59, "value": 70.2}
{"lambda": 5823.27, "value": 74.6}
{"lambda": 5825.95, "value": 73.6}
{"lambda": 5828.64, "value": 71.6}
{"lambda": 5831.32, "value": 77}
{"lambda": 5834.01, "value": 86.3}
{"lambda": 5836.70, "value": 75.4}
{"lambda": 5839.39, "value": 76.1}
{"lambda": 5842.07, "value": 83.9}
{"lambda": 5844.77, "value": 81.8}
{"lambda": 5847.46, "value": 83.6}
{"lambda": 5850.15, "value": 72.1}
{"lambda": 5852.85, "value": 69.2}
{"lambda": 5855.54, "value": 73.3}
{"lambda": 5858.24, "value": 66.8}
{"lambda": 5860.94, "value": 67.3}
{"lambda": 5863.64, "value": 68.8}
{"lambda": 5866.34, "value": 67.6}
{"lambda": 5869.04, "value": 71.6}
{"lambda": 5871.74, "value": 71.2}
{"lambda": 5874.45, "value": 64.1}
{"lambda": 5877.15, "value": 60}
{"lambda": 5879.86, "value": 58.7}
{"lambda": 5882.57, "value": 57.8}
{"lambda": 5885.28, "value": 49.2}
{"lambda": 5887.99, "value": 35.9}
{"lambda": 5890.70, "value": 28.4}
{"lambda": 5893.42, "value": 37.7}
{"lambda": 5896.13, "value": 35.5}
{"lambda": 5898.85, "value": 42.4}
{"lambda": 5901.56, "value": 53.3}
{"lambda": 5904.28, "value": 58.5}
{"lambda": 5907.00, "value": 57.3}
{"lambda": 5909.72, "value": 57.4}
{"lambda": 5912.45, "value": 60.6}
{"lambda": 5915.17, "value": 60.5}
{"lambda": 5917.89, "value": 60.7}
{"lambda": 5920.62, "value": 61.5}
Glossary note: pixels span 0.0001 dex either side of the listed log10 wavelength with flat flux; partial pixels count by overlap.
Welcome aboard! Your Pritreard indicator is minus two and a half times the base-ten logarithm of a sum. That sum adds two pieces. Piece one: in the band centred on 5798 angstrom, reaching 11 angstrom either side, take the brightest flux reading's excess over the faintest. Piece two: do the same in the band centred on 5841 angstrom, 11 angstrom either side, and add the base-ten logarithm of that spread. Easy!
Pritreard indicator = -3.25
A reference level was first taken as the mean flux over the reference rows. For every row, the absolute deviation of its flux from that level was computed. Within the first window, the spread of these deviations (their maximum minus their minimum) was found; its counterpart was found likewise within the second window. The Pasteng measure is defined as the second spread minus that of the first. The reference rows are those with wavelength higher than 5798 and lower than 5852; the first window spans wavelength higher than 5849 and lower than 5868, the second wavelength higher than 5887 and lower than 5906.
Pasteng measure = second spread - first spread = 24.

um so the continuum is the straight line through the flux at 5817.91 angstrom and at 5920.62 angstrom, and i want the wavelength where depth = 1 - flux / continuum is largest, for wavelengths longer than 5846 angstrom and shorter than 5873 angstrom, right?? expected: 5858.24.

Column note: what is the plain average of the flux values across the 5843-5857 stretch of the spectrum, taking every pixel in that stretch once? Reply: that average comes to 76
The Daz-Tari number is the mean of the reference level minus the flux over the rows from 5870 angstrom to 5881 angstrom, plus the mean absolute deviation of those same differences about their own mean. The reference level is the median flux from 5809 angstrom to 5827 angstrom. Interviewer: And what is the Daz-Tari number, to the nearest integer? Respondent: 14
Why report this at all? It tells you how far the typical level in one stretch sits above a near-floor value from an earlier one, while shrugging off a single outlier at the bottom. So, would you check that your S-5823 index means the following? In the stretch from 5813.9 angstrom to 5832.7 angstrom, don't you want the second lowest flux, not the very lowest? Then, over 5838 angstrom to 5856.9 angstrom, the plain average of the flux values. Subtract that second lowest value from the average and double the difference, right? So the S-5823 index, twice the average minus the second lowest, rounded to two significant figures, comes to 14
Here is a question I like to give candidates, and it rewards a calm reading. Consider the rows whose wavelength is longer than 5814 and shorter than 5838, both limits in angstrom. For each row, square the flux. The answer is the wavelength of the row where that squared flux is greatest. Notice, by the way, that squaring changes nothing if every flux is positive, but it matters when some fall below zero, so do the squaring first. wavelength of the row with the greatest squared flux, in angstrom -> 5834.01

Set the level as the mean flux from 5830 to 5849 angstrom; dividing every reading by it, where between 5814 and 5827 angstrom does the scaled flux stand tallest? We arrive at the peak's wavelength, 5815.23 angstrom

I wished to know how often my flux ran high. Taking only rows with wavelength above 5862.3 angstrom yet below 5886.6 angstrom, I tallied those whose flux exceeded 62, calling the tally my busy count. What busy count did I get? 5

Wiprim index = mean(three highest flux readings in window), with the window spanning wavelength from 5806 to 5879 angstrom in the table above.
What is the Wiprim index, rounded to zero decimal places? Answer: 86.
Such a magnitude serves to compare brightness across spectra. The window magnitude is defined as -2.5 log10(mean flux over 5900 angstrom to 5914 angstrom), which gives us -4.4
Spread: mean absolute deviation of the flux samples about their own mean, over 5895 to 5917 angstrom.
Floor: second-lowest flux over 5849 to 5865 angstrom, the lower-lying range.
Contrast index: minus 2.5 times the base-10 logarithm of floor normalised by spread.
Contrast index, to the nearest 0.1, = -2.4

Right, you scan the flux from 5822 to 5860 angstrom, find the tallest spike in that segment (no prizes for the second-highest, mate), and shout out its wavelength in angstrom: 5834.01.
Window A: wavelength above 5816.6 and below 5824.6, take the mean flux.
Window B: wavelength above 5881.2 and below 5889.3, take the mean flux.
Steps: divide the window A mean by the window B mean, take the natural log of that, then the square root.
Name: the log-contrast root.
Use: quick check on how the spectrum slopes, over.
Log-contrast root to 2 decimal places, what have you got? 0.64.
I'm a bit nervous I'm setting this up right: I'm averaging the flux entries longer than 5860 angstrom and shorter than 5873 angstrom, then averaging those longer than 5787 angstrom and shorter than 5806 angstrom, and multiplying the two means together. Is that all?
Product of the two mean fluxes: 6214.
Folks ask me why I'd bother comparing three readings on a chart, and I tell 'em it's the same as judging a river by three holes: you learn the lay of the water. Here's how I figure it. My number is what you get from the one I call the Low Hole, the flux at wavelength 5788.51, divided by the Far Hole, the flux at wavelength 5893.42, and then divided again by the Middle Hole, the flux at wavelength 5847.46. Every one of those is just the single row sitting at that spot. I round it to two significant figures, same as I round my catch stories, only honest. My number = 0.025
